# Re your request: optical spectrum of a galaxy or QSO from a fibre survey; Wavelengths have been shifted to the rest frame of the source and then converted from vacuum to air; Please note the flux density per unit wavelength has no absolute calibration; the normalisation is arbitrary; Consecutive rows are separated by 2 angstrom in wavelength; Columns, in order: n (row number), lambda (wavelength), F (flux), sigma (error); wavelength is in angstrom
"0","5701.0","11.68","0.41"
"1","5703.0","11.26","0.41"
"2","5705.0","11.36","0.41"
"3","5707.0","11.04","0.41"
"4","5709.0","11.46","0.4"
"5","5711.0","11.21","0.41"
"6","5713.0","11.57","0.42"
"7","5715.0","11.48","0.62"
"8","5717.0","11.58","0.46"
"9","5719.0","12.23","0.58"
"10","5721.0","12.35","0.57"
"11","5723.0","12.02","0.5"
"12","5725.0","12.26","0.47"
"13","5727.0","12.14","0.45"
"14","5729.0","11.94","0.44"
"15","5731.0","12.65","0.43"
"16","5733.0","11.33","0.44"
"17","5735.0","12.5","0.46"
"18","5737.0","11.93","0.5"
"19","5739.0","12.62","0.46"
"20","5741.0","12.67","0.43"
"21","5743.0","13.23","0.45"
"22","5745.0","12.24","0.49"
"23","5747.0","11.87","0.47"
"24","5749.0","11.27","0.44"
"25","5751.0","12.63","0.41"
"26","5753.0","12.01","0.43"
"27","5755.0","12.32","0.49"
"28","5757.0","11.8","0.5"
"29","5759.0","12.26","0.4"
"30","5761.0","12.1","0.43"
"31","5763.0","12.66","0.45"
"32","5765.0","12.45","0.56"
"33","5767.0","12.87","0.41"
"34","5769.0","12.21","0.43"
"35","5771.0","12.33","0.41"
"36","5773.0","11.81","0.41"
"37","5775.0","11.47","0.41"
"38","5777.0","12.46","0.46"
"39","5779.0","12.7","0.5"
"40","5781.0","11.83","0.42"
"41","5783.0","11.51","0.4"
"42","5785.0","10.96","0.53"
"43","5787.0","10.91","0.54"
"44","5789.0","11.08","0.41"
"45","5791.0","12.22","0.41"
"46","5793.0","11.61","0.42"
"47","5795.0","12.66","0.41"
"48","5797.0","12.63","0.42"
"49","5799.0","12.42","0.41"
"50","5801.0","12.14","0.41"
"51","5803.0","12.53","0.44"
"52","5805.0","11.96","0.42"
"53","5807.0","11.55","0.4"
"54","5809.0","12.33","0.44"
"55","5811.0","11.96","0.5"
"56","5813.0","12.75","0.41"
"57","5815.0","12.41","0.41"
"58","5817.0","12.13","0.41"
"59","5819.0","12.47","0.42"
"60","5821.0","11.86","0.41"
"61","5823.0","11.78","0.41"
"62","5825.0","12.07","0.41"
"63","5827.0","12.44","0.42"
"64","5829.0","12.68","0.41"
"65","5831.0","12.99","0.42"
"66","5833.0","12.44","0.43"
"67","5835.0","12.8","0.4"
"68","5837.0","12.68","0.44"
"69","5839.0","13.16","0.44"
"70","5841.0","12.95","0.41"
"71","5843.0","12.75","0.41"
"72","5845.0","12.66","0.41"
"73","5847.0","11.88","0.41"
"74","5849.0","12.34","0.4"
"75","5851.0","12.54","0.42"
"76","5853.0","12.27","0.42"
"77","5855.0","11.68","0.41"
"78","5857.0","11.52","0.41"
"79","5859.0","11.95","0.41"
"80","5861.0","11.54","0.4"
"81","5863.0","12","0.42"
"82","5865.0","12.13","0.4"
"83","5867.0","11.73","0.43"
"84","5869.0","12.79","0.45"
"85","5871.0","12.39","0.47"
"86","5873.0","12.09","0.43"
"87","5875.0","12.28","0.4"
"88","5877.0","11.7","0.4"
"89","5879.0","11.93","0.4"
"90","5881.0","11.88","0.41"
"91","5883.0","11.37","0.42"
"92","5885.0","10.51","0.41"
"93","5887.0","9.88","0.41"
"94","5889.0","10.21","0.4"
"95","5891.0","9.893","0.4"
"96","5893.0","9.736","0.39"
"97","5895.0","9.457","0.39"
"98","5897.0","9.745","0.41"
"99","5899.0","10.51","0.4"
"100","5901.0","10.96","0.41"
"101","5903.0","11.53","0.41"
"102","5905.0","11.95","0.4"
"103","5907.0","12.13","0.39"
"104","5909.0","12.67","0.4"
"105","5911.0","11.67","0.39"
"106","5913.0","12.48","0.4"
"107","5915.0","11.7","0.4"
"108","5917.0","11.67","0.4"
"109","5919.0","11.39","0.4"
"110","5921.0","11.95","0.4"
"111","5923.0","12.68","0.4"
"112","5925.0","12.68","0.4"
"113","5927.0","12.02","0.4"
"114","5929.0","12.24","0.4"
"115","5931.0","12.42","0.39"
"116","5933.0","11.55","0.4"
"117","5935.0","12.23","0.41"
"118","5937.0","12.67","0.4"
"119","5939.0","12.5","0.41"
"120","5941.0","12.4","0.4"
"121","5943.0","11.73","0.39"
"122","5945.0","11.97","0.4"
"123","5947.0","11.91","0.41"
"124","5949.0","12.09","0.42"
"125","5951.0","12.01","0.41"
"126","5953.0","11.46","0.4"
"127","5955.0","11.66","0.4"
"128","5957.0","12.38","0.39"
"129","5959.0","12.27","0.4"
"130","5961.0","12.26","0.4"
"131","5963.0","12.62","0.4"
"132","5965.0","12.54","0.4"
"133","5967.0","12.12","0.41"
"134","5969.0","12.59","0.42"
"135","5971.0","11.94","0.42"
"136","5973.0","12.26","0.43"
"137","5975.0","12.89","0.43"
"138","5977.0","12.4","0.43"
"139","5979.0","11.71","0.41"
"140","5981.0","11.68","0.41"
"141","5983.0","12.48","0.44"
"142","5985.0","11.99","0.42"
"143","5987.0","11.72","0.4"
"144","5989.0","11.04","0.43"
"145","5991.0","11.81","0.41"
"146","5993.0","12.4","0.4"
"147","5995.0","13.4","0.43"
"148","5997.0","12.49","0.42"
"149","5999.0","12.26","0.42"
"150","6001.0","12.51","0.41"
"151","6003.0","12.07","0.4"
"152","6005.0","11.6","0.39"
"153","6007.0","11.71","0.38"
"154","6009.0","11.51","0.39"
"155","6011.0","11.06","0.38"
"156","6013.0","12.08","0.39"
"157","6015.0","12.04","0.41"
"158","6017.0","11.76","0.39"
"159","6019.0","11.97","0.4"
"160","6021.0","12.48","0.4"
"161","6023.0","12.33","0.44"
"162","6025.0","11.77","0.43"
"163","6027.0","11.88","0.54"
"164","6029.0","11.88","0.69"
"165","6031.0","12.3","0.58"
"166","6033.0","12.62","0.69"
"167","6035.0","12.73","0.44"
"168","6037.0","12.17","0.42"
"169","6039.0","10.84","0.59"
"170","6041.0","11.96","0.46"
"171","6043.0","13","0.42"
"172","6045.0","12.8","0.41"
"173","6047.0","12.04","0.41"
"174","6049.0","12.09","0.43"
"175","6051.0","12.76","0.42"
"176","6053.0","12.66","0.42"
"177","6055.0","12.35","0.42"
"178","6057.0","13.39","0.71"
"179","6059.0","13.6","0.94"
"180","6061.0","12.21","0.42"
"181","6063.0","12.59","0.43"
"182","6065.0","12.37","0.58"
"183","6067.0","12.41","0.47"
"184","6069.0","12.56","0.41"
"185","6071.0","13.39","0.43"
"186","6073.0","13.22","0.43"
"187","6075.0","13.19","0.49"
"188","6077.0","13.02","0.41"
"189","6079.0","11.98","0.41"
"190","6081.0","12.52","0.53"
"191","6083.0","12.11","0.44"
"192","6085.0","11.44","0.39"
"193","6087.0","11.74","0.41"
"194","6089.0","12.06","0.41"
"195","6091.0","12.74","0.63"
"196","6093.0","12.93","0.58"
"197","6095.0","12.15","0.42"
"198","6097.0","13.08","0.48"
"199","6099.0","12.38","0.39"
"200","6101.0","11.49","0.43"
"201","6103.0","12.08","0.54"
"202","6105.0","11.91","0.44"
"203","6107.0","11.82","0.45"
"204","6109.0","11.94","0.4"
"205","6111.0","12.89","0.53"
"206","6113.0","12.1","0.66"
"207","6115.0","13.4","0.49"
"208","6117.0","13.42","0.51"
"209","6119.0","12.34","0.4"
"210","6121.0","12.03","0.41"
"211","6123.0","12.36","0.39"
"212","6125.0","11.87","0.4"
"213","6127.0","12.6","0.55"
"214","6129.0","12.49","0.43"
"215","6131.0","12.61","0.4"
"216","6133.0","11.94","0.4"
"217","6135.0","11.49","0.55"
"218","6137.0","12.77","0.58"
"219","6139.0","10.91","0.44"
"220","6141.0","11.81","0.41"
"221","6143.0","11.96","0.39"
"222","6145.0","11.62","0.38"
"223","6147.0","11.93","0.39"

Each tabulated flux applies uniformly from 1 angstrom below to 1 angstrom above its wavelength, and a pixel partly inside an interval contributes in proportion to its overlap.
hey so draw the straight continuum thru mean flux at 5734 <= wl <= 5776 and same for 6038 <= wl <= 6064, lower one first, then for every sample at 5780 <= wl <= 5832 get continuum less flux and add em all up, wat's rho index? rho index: 5.7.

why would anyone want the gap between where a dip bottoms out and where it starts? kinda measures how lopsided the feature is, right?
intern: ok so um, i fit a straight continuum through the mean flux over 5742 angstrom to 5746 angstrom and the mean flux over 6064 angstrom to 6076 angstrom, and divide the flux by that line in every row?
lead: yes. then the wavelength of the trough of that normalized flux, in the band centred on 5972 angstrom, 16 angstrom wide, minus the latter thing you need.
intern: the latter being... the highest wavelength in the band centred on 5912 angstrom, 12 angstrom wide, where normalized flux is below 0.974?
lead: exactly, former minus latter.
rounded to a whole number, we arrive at 62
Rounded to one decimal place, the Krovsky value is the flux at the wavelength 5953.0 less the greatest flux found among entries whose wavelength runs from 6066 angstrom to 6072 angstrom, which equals -1.9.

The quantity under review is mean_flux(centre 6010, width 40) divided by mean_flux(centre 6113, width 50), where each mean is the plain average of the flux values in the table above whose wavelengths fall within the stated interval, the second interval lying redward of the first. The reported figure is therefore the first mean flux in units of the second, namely 0.98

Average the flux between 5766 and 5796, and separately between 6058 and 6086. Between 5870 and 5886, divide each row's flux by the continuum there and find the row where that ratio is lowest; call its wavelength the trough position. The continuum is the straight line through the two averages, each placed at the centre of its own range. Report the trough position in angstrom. 5885.0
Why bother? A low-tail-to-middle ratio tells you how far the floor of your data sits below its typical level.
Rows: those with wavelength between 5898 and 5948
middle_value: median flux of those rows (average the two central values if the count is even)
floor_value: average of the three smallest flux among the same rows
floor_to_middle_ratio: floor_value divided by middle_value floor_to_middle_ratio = 0.915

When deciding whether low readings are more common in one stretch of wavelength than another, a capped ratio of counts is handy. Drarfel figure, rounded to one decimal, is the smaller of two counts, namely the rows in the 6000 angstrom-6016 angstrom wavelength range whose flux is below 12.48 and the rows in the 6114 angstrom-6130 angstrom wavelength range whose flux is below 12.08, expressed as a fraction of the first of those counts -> 0.3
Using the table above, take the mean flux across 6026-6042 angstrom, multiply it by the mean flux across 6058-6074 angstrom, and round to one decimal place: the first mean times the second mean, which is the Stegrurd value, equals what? 154.1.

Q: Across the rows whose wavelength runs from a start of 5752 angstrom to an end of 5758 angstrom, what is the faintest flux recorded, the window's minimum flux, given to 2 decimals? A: 11.80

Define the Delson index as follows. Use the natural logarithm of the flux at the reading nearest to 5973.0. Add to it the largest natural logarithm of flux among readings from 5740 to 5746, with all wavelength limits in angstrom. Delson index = 5.09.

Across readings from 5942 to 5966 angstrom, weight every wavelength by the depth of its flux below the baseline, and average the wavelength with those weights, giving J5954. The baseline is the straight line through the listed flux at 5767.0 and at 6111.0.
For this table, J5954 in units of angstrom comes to 5952.0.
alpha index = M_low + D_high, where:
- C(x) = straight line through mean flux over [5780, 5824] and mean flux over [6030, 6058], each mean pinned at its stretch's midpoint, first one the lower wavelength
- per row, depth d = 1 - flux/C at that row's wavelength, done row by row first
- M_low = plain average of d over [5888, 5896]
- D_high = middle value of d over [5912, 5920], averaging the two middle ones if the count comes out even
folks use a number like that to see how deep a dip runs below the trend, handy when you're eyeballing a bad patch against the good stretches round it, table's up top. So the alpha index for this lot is 0.23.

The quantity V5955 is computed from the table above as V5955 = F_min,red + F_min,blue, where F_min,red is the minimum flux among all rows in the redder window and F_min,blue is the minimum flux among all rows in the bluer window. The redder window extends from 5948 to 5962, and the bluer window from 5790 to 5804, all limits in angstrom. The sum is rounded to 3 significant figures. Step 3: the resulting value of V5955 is 23.1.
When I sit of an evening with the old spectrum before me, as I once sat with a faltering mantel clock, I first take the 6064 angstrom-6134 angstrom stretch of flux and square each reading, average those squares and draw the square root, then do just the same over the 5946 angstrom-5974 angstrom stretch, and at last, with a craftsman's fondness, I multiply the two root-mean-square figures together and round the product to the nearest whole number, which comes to 151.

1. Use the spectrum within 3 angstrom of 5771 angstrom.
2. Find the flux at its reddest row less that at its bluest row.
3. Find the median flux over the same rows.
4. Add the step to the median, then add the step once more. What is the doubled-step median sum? 11.4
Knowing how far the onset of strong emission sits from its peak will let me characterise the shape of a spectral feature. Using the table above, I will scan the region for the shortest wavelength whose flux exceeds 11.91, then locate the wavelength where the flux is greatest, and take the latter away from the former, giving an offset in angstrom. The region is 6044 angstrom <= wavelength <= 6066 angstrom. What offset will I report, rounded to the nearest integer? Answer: -14 angstrom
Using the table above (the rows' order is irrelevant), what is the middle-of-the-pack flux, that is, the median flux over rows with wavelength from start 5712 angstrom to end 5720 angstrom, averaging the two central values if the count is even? 11.6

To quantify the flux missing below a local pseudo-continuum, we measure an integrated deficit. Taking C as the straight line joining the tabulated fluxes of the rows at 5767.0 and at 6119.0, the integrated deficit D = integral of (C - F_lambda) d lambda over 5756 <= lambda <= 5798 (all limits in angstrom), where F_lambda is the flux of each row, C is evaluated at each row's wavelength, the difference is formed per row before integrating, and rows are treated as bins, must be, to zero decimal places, 35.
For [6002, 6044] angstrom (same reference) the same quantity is 21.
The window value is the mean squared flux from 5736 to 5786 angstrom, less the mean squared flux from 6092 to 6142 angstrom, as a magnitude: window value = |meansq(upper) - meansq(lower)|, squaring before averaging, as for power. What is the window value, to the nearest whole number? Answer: 3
